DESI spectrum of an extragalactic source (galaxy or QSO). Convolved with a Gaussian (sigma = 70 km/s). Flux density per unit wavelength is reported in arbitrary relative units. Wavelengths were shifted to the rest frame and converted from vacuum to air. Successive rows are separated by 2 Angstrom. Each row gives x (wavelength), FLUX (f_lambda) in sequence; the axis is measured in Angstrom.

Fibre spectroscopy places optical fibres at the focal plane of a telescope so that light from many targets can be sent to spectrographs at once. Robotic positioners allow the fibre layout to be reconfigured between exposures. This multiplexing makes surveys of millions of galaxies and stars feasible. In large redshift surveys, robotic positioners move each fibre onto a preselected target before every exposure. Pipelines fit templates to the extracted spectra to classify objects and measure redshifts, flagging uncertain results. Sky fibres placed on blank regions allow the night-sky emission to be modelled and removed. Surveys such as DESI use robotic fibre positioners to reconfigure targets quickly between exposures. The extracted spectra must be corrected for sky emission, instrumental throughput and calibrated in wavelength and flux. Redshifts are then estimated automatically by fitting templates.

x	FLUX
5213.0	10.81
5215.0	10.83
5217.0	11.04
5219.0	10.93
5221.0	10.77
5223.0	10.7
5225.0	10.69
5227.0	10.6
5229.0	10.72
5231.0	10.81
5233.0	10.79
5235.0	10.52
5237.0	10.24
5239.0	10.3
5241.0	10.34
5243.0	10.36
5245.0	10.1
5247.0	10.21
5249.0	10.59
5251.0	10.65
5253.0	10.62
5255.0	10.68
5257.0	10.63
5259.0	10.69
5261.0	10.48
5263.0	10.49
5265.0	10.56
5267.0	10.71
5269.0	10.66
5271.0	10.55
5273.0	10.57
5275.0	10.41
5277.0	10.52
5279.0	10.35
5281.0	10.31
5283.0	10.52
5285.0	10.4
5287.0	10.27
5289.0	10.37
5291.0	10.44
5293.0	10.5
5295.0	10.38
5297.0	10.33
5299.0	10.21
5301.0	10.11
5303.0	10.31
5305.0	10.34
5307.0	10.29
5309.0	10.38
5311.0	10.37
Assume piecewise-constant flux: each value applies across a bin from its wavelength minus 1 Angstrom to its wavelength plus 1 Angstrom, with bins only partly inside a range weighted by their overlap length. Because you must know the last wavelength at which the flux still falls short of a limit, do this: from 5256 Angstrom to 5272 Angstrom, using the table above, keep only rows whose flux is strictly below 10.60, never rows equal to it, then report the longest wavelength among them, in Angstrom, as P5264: 5271.0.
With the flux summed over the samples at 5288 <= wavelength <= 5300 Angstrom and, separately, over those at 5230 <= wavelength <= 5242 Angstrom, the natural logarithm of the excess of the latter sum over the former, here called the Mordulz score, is -0.26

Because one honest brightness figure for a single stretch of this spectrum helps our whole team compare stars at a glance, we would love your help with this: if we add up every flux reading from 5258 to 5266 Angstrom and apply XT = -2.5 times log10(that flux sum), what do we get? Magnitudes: -4.1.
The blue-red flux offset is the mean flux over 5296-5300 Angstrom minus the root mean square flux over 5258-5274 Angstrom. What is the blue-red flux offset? -0.32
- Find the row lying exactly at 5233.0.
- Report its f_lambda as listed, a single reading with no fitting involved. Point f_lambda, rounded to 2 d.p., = 10.79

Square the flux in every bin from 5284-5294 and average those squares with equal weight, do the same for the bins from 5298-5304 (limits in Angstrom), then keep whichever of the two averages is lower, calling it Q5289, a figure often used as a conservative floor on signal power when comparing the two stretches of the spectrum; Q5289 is 104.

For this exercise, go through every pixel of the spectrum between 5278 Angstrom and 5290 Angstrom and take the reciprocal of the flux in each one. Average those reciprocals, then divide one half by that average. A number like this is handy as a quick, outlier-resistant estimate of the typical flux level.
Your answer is 5.18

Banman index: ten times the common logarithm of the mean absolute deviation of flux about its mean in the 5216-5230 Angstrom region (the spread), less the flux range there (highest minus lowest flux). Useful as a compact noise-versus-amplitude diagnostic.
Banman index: -10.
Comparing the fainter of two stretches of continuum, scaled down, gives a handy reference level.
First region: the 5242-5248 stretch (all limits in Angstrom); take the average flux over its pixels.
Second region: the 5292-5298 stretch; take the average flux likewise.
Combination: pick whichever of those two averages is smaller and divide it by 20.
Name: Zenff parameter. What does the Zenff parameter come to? 0.5112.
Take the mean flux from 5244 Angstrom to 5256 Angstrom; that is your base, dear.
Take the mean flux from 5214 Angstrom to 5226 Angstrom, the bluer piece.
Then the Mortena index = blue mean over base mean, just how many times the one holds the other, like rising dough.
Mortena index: 1.03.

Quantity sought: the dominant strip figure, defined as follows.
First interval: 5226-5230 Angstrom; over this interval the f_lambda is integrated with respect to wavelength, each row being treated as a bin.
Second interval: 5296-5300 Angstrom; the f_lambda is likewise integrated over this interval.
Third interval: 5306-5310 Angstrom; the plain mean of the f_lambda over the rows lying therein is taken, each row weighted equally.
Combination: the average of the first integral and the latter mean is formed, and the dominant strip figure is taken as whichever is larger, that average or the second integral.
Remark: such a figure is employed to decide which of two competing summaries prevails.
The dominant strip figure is 41.1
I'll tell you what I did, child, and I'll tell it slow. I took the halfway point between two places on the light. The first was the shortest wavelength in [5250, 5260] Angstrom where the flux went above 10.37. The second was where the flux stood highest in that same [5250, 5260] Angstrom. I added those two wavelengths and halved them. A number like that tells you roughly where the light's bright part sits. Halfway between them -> 5255 Angstrom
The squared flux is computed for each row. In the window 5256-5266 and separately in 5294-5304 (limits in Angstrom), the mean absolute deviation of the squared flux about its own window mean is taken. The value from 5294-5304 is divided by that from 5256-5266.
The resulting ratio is 1.2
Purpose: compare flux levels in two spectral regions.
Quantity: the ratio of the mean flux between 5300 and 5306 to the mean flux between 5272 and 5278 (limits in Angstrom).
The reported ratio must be 0.98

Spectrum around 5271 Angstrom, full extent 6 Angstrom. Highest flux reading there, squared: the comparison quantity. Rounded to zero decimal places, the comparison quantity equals 114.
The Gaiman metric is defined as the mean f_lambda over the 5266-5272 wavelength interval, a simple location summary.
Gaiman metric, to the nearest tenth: 10.6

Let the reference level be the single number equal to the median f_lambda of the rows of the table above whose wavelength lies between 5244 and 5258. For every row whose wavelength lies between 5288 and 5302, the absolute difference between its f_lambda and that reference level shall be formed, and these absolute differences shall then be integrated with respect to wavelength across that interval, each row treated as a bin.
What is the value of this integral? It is 4.0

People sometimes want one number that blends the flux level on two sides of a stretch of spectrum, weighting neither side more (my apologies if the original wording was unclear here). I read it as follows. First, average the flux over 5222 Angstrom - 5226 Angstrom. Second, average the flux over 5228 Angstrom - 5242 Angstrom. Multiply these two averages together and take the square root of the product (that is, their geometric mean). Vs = 10.6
